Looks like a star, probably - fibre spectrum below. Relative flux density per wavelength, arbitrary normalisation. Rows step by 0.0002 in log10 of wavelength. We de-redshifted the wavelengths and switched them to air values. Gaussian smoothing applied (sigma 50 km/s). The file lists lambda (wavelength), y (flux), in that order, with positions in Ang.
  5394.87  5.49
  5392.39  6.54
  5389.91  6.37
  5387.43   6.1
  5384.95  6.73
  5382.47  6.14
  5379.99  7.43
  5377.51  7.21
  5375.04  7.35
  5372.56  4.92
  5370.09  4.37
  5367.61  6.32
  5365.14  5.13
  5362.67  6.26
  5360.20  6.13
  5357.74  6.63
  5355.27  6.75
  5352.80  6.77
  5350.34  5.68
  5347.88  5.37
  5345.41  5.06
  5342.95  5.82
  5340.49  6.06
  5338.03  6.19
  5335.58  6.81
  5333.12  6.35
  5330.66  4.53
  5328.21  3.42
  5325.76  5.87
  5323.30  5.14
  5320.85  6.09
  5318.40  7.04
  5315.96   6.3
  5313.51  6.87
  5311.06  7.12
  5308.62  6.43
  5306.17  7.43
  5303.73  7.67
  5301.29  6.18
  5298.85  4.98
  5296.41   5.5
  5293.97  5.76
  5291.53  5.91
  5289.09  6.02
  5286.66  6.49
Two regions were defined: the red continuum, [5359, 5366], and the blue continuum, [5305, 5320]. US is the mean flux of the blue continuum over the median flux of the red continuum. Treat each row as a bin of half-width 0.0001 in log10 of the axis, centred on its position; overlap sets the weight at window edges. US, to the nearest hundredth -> 1.12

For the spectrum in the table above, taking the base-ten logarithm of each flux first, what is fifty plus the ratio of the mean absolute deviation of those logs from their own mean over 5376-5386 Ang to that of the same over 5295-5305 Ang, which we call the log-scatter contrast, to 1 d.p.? 50.5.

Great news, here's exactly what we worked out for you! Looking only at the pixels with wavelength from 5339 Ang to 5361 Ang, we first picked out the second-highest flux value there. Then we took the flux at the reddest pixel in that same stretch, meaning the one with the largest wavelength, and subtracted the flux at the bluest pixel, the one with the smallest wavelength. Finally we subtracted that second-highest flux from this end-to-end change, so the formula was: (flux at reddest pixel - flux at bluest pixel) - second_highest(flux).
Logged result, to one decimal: -6.7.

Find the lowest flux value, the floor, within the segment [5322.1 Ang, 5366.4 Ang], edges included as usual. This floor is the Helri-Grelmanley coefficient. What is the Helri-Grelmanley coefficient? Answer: 3.42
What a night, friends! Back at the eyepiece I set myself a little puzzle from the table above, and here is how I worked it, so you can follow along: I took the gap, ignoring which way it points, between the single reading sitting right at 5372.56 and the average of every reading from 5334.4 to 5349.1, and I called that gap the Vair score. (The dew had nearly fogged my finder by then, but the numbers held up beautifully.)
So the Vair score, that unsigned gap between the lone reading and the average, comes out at 1.0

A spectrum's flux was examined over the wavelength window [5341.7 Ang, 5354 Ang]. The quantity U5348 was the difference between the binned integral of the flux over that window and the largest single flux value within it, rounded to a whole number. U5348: 64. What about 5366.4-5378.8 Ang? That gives 67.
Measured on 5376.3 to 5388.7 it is 76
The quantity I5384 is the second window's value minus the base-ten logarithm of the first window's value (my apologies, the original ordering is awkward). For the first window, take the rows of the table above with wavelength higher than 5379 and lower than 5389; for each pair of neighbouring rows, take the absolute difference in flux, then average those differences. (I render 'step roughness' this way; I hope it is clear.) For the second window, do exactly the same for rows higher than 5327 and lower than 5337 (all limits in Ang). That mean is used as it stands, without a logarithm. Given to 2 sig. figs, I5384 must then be 1.2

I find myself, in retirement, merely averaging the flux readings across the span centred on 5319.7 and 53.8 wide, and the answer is 6.0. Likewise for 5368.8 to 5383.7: 6.2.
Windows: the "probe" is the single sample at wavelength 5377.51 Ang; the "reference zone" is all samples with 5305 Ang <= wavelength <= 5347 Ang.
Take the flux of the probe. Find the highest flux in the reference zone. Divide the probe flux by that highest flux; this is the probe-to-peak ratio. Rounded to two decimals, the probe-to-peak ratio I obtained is 0.97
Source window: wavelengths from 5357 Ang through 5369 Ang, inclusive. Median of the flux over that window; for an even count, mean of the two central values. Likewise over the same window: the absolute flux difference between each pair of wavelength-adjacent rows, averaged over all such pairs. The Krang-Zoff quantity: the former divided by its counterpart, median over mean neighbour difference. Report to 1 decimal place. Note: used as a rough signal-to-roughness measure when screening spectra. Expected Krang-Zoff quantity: 8.5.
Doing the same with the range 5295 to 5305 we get 5.5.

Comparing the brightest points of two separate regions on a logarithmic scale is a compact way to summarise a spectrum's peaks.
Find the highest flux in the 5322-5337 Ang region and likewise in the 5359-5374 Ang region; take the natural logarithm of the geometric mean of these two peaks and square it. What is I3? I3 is 3.54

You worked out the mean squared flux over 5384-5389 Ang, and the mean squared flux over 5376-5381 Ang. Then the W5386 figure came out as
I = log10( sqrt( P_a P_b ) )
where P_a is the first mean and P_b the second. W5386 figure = 1.67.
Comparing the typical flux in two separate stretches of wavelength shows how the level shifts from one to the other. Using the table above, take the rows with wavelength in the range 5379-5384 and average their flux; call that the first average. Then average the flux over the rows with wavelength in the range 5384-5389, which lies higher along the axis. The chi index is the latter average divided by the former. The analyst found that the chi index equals 0.95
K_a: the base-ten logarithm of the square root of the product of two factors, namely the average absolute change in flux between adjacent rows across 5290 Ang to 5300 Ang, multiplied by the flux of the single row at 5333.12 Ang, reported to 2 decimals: 0.15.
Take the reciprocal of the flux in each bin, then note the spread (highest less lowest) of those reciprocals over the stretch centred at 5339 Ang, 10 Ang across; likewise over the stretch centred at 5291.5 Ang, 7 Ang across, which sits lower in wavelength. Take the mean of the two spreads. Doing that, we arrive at 0.02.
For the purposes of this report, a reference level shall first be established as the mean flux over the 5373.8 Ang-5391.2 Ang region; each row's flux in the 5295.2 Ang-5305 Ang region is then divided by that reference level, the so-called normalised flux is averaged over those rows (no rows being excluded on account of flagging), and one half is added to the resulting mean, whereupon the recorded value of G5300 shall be 1.40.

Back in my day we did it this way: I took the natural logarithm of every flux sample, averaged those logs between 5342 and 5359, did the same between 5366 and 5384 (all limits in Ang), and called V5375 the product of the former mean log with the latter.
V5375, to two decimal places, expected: 3.24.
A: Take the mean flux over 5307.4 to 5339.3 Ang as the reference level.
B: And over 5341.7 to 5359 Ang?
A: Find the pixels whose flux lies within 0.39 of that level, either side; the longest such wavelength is 5350.34 Ang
